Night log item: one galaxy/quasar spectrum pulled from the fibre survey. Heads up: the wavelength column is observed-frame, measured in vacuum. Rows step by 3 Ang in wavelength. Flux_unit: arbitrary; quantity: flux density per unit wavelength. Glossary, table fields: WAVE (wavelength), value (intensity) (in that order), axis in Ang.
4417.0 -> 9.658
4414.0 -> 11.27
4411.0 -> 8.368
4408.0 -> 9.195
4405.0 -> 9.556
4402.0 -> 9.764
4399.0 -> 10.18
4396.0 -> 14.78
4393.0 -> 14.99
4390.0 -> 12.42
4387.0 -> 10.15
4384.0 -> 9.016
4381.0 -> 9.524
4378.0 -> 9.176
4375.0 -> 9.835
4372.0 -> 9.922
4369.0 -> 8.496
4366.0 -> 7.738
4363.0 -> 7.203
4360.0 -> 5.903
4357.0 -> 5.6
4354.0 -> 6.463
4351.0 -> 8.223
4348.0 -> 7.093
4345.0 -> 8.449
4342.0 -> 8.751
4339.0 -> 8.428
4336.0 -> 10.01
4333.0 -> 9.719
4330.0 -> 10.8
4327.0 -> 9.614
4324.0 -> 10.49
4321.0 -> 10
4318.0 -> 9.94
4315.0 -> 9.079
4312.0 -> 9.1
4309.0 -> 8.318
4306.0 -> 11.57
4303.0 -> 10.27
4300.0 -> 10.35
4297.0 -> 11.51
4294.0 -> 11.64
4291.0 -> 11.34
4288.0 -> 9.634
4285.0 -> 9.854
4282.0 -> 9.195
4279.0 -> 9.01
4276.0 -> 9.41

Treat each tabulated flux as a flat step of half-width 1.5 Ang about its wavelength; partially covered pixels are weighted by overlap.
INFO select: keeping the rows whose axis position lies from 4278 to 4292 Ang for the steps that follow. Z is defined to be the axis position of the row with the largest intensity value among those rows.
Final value 4291.0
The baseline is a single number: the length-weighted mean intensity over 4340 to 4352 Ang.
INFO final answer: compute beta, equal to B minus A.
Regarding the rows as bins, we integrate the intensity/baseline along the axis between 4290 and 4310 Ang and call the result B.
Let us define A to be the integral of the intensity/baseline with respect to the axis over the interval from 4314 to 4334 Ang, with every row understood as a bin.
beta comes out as 2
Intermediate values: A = 24.5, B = 26.4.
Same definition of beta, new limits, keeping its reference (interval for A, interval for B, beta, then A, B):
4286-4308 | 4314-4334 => -5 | 29.3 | 24.5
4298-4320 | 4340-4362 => -7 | 26.6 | 19.6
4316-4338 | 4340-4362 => -8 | 27.1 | 19.6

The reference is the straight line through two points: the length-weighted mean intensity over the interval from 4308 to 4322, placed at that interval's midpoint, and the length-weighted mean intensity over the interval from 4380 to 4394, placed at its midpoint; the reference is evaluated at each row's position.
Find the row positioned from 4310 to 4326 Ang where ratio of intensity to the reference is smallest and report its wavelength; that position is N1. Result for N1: 4315.0 Ang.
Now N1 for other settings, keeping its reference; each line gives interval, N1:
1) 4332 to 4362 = 4357.0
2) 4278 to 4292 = 4279.0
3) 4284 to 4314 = 4309.0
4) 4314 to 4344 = 4339.0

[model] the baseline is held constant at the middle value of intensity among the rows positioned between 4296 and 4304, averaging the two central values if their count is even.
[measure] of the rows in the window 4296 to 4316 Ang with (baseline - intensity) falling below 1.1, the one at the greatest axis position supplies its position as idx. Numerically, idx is 4306.0 Ang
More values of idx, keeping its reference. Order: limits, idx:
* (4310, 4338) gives 4336.0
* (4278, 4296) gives 4294.0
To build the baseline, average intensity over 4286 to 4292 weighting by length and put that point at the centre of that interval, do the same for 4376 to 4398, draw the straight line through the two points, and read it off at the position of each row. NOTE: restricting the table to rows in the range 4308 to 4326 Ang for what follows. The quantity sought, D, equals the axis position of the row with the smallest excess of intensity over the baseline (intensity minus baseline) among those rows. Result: 4309.0 Ang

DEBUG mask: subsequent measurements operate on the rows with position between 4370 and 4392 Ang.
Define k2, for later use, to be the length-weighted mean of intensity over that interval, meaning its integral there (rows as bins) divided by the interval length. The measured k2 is 10.1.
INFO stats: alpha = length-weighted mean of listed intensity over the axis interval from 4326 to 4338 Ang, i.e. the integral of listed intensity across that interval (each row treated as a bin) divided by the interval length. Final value 10.0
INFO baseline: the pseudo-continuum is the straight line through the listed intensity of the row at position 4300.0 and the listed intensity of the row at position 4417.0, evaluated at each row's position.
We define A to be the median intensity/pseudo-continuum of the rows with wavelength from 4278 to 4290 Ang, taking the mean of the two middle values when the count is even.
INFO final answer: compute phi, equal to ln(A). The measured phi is -0.10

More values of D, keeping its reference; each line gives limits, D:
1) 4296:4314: 4309.0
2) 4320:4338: 4327.0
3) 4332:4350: 4348.0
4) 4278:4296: 4279.0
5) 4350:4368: 4357.0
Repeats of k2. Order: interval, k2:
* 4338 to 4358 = 7.6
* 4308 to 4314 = 8.8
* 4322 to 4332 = 10.3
